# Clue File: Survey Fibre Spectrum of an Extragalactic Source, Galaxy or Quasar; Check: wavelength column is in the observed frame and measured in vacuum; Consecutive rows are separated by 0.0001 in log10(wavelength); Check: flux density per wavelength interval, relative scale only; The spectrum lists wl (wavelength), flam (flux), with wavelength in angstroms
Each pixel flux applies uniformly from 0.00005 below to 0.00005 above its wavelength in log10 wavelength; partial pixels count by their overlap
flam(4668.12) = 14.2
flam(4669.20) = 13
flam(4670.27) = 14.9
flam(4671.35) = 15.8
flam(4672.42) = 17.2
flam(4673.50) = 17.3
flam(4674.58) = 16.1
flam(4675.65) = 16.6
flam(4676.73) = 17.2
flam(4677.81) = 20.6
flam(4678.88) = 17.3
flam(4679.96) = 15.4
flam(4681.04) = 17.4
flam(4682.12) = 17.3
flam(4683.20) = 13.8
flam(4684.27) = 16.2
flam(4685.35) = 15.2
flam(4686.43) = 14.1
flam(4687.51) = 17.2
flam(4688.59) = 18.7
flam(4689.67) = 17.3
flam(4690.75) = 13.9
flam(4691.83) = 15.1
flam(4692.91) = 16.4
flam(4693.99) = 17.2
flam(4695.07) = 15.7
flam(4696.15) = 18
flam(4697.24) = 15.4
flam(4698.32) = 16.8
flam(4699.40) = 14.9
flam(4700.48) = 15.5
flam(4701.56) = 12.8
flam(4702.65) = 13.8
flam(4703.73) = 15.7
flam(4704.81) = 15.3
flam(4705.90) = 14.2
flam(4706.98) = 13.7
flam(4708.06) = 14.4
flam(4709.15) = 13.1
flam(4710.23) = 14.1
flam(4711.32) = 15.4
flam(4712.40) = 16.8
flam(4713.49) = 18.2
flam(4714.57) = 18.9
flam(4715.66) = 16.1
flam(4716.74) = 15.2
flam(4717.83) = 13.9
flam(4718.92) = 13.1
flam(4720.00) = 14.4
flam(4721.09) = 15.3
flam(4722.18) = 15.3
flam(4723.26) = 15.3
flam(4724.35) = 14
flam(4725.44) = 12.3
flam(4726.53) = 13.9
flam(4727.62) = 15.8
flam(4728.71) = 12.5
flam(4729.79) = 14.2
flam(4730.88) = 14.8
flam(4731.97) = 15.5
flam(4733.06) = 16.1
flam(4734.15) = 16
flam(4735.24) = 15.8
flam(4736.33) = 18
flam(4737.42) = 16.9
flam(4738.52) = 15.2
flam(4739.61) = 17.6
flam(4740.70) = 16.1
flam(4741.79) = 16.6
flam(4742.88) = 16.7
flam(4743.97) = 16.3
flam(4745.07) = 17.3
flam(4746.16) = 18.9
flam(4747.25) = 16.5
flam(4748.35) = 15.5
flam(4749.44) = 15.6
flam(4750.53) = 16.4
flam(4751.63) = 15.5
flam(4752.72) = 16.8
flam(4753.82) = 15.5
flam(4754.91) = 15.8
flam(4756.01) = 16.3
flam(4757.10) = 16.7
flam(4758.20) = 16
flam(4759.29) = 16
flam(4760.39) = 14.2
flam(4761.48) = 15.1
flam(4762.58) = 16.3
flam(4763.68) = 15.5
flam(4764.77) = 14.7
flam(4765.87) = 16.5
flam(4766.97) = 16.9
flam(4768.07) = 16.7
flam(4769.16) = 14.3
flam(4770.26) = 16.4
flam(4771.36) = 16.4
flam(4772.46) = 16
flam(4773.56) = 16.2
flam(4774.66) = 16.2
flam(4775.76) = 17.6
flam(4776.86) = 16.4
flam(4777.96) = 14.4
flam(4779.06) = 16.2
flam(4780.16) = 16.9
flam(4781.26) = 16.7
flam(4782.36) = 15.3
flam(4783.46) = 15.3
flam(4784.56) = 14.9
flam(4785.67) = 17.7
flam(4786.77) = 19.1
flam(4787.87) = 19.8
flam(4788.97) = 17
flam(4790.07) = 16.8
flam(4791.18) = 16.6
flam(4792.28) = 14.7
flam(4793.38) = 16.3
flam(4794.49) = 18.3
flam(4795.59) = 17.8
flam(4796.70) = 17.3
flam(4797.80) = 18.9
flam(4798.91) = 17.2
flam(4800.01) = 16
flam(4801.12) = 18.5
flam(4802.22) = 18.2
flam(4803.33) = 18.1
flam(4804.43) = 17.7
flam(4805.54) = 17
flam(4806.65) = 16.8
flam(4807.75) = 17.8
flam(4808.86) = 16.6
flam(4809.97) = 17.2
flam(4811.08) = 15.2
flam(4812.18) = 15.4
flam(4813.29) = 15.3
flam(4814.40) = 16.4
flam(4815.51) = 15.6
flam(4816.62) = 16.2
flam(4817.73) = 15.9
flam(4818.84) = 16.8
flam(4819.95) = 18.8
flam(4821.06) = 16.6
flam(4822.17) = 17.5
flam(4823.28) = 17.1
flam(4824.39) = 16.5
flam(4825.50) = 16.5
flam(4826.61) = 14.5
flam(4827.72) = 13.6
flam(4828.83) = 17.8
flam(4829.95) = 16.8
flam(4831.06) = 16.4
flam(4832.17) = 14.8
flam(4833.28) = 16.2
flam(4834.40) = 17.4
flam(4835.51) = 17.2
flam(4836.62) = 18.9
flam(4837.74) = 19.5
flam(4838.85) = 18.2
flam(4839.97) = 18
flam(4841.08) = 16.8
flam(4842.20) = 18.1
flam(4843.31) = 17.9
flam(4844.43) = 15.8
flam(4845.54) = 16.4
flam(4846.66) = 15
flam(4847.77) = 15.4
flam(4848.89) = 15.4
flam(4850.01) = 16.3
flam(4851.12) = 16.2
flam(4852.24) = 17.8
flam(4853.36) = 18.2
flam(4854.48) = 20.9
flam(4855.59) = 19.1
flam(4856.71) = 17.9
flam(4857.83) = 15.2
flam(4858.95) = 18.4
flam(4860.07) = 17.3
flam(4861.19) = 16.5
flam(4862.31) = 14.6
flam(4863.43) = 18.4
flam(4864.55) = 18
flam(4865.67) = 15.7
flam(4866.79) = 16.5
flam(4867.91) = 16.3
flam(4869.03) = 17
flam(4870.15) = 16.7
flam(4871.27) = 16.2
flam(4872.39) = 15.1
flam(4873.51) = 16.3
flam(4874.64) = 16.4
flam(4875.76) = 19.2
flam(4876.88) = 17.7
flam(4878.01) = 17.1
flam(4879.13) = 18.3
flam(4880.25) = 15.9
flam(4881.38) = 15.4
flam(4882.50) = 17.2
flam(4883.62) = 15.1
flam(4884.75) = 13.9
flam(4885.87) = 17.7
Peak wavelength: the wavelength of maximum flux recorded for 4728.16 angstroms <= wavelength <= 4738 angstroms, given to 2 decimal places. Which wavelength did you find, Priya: 4736.33 angstroms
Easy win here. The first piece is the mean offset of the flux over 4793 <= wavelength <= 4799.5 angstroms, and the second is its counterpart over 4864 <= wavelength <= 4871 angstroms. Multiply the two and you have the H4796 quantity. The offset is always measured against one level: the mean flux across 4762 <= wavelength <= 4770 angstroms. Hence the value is 1.5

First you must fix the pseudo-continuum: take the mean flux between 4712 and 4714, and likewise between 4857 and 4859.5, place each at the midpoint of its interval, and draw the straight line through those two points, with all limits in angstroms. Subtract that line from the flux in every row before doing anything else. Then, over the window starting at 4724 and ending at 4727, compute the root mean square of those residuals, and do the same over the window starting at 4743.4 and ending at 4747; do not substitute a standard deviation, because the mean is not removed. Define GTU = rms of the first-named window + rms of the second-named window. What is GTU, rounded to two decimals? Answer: 5.20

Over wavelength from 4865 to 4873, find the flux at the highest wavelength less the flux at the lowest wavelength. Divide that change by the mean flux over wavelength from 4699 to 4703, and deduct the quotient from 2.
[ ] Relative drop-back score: 2.04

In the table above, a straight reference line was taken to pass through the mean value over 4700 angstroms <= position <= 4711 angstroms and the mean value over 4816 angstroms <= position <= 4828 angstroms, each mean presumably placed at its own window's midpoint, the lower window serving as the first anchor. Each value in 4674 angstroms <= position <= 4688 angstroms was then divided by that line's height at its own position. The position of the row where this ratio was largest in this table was 4677.81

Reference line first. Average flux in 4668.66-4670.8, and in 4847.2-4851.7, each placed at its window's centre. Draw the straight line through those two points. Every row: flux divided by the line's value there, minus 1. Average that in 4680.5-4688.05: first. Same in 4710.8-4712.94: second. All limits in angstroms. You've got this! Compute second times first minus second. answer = -0.10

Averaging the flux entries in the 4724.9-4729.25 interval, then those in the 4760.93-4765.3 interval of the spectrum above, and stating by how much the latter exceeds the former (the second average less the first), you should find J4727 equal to 1.8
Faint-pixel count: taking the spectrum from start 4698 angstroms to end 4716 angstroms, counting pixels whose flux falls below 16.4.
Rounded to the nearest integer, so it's 13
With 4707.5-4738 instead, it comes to 23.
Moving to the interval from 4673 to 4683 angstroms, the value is 2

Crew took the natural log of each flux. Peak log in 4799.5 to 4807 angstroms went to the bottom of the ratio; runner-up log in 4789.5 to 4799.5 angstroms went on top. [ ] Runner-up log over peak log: 1.00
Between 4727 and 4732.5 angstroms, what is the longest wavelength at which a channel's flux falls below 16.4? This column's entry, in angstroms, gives 4731.97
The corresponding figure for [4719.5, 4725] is 4724.35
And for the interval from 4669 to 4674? 4671.35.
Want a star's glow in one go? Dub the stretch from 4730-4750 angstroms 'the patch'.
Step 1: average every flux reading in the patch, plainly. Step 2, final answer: 16.4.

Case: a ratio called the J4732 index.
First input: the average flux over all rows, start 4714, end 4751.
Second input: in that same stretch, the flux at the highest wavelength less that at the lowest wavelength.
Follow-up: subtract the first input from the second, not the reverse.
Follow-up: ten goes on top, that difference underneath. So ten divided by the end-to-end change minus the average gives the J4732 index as -0.551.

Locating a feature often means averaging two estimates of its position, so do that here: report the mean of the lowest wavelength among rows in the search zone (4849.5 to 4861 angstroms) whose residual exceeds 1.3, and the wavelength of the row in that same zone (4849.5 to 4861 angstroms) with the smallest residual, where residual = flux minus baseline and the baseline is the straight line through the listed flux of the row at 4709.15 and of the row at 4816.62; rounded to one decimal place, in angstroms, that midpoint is 4856.2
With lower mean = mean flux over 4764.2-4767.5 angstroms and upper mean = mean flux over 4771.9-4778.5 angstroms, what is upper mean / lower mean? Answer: 1.006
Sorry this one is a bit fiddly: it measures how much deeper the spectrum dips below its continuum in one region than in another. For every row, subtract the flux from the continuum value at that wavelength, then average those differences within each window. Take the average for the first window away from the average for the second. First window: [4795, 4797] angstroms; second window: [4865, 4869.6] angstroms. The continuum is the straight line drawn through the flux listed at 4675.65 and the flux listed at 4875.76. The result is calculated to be 2.1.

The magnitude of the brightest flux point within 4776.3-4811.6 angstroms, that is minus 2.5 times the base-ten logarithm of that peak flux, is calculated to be -3.24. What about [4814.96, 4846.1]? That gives -3.23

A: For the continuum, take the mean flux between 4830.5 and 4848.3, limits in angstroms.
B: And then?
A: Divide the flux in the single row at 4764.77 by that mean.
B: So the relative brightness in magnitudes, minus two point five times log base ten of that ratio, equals 0.16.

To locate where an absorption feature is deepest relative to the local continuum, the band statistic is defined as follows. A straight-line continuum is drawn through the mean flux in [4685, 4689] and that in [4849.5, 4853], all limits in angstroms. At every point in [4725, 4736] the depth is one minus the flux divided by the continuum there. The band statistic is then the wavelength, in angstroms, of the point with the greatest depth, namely 4725.44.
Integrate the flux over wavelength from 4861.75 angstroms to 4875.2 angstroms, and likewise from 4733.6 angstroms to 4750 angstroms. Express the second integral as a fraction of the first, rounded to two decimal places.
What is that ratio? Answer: 1.23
